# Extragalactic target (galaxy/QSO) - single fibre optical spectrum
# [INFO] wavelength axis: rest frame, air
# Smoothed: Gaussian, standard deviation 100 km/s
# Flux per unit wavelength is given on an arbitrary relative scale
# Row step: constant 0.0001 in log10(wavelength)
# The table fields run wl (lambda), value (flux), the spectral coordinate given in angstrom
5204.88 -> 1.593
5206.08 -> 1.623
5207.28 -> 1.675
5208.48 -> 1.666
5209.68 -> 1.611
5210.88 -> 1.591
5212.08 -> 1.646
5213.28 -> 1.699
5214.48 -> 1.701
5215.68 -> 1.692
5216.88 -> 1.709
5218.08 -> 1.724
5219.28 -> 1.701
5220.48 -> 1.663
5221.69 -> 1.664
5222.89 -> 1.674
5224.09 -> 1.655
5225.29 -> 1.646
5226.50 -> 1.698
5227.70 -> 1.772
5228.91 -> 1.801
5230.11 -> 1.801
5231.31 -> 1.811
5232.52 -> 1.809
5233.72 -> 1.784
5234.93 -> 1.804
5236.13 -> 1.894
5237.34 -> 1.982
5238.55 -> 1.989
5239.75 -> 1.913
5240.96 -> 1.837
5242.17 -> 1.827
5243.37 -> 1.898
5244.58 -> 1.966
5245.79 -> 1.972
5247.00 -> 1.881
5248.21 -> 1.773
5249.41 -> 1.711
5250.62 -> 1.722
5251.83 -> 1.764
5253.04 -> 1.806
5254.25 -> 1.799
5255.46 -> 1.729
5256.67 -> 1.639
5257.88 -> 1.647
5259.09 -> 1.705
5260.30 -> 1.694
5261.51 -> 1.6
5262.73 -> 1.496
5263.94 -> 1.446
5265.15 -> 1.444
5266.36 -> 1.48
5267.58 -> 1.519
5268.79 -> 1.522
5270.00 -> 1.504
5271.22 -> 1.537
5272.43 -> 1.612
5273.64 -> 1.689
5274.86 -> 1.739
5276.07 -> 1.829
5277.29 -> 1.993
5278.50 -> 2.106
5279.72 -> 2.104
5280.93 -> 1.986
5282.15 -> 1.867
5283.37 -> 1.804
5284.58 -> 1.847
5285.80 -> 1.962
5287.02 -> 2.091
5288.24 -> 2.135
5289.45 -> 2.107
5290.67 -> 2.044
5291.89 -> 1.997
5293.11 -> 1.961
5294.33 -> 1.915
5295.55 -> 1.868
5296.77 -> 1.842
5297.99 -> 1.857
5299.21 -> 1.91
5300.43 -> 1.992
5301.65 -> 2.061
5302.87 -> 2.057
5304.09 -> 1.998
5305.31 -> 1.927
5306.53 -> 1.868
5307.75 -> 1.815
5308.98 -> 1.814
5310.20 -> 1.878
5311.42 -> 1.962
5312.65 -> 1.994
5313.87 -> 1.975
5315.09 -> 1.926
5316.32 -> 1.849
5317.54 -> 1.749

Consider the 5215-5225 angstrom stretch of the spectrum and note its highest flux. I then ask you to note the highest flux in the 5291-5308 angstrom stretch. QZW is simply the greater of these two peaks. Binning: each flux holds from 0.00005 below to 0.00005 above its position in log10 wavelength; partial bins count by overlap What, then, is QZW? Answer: 2.06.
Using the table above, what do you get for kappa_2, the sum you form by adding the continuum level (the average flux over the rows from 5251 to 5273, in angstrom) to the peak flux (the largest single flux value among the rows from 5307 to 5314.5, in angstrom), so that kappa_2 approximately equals 3.60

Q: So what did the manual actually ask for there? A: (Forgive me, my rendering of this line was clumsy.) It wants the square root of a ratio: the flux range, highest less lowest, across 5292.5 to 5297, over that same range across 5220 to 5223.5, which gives 3.3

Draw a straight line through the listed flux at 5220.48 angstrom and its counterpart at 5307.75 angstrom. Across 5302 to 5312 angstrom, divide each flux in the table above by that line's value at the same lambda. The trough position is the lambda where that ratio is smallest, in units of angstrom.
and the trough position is 5308.98 angstrom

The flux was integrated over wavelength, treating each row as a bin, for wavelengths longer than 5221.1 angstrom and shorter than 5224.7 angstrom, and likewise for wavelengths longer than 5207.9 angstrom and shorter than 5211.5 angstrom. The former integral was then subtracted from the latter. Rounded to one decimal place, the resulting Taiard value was -0.2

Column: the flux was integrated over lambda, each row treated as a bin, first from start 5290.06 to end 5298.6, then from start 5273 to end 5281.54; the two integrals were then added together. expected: 32.8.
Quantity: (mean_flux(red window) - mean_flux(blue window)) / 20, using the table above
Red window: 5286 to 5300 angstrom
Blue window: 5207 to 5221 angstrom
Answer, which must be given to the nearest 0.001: 0.015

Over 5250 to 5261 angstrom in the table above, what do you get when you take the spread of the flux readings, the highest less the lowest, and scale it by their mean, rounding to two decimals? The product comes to 0.29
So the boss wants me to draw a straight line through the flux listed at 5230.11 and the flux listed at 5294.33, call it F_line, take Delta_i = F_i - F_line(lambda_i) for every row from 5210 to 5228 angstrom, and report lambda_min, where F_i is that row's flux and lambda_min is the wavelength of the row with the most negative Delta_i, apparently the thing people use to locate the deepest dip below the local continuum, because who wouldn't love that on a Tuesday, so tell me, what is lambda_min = 5210.88 angstrom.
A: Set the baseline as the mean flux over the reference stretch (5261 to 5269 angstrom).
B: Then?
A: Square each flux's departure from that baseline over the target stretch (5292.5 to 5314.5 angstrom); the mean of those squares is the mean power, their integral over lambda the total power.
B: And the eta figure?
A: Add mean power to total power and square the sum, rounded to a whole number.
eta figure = 19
